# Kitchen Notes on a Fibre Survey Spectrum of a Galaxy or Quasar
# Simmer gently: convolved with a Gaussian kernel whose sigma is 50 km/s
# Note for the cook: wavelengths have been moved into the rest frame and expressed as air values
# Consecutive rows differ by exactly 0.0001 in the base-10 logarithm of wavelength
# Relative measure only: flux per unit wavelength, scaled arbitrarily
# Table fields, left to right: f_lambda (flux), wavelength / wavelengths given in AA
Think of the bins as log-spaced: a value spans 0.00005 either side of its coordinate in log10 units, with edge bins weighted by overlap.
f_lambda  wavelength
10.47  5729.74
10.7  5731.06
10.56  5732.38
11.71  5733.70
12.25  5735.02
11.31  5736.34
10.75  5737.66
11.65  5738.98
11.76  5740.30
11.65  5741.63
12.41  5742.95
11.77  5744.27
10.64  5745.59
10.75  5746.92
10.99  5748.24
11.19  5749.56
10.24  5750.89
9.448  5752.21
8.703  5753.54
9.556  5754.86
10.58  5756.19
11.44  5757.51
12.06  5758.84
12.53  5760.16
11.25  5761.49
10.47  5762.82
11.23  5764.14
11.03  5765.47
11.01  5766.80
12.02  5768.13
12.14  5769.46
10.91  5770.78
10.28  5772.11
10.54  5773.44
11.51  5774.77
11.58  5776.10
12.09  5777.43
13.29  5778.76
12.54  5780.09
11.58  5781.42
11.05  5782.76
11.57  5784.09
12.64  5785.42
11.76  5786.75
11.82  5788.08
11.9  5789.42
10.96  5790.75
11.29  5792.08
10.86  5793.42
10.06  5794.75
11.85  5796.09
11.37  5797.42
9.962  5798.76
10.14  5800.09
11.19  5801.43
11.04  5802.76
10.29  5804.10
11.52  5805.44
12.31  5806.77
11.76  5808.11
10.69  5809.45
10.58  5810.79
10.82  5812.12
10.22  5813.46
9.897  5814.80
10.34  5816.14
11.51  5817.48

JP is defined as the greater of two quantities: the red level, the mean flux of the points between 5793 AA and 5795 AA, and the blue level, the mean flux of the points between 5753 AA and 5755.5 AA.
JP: 10.5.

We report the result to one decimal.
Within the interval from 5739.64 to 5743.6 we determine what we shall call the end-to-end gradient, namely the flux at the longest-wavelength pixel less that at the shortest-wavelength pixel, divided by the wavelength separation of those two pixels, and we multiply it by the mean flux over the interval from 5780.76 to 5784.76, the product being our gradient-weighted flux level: 2.8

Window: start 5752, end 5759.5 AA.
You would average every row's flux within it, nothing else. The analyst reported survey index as 10.3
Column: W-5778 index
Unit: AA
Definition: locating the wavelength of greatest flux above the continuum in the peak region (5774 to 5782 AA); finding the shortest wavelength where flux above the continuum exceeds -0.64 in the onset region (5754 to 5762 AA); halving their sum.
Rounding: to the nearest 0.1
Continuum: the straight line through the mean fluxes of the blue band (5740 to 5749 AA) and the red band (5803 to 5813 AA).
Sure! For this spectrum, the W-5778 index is 5768.1 AA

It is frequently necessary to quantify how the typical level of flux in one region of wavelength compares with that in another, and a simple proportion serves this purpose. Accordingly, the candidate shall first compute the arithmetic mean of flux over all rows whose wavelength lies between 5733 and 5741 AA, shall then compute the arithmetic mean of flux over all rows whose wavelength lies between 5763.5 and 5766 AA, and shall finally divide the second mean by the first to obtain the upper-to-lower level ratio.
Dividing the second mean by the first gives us 0.962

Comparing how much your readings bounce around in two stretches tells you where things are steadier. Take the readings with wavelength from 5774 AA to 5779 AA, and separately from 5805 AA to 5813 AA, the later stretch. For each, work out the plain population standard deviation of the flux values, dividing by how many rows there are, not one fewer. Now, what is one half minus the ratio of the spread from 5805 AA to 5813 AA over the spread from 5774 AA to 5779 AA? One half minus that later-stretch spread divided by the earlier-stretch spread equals -0.39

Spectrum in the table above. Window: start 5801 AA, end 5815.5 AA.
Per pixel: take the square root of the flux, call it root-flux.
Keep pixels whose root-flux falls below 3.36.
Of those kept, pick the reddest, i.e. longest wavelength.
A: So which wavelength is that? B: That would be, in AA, 5814.80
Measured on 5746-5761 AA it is 5756.19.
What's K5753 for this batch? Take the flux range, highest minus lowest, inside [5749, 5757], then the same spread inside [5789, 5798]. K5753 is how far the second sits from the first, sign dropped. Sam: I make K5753 0.6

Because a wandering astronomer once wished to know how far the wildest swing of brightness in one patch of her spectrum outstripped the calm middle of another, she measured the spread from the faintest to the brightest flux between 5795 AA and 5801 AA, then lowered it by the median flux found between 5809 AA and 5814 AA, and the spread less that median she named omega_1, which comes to -8.7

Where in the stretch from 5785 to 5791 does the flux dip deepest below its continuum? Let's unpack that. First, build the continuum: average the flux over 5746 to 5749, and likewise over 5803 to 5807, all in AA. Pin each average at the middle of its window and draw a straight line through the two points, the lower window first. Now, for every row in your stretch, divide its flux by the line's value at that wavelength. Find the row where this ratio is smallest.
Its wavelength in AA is 5790.75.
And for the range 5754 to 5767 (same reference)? 5754.86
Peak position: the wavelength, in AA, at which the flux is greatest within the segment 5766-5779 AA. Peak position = 5778.76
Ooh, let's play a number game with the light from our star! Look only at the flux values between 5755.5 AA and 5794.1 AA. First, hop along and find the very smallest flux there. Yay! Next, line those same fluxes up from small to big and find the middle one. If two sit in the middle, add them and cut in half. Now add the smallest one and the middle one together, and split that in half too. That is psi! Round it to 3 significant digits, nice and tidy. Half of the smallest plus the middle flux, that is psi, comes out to 10.9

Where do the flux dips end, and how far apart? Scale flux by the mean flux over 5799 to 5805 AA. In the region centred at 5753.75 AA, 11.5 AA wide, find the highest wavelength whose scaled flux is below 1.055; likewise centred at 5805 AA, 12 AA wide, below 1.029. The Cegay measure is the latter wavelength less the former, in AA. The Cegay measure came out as 54.6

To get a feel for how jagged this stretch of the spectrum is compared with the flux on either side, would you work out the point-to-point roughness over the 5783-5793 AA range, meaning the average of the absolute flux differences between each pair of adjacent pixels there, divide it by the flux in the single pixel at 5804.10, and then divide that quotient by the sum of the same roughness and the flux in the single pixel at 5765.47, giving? 0.0047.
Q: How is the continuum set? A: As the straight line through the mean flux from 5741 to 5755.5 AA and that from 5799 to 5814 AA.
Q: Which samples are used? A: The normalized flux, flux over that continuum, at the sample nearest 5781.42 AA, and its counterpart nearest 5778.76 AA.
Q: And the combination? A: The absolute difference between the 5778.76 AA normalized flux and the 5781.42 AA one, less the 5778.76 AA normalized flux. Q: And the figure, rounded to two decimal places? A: -1.07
